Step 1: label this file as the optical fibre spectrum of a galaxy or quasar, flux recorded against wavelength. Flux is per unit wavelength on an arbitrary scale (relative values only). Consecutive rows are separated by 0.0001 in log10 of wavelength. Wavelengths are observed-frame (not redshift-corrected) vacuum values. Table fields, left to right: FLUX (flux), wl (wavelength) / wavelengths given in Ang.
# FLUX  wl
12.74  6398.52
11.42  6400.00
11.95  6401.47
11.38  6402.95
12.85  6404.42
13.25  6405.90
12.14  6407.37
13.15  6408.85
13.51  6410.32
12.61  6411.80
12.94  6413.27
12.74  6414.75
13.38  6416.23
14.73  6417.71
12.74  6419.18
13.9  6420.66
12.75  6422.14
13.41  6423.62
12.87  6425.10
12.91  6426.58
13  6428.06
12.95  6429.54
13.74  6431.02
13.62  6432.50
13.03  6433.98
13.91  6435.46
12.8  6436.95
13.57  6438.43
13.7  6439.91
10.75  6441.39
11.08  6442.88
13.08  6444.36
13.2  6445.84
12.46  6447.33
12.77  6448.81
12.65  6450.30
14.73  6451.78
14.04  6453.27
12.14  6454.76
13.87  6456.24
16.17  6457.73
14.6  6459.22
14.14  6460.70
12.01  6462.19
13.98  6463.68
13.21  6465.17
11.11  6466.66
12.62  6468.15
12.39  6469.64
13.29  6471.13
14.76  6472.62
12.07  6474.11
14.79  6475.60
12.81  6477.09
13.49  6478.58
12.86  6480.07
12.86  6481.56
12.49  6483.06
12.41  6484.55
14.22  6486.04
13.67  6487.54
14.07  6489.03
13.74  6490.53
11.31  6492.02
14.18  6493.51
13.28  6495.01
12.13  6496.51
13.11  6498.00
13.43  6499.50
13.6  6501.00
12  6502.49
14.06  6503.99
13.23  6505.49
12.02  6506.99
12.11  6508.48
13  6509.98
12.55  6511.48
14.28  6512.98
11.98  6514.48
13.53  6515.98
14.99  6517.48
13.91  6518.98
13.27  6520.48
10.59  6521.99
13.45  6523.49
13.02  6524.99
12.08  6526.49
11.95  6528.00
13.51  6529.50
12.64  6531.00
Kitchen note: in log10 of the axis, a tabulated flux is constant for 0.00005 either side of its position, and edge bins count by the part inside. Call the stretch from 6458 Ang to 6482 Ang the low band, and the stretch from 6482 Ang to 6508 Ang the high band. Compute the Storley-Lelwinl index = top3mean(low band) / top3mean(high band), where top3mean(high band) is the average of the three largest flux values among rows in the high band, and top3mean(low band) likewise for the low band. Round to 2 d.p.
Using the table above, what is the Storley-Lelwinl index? 1.04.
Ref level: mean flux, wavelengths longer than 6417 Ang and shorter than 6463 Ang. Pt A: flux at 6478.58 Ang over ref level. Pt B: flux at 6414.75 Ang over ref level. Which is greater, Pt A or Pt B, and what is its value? 1.02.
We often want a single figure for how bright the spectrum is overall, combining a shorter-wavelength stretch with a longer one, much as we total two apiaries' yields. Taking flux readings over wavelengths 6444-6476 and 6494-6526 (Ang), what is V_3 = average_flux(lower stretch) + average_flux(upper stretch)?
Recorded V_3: 26.4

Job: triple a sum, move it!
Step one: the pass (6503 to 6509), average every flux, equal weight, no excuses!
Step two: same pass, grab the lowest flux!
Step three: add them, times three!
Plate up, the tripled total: 74.6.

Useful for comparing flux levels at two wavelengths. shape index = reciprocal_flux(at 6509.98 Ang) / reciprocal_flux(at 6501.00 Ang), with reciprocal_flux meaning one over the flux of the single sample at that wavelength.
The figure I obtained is 1.05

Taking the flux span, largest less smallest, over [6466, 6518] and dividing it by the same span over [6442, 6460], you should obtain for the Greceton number 0.76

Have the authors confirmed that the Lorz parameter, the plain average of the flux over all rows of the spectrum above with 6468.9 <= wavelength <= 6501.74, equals 13.23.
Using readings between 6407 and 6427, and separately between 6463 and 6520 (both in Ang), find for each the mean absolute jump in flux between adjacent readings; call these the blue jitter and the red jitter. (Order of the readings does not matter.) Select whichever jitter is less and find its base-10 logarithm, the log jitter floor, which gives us -0.10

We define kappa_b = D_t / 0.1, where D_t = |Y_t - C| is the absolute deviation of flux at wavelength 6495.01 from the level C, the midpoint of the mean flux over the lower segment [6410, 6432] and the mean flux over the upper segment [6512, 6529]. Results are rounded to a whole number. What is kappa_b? 2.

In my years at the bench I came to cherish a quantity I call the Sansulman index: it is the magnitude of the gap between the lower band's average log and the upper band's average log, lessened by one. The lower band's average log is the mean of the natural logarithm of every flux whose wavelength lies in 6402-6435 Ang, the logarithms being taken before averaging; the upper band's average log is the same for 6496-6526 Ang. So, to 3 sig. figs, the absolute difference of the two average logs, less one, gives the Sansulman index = -0.994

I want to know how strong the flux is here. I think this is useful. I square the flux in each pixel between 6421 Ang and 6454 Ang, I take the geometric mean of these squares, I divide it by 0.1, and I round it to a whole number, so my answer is 1694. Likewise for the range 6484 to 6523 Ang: 1706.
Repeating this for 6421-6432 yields 1712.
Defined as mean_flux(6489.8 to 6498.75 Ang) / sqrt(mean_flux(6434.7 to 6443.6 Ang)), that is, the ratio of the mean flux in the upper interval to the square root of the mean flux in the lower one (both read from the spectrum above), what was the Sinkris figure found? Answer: 3.65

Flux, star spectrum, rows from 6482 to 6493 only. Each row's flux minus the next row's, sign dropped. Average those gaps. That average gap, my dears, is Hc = 0.9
